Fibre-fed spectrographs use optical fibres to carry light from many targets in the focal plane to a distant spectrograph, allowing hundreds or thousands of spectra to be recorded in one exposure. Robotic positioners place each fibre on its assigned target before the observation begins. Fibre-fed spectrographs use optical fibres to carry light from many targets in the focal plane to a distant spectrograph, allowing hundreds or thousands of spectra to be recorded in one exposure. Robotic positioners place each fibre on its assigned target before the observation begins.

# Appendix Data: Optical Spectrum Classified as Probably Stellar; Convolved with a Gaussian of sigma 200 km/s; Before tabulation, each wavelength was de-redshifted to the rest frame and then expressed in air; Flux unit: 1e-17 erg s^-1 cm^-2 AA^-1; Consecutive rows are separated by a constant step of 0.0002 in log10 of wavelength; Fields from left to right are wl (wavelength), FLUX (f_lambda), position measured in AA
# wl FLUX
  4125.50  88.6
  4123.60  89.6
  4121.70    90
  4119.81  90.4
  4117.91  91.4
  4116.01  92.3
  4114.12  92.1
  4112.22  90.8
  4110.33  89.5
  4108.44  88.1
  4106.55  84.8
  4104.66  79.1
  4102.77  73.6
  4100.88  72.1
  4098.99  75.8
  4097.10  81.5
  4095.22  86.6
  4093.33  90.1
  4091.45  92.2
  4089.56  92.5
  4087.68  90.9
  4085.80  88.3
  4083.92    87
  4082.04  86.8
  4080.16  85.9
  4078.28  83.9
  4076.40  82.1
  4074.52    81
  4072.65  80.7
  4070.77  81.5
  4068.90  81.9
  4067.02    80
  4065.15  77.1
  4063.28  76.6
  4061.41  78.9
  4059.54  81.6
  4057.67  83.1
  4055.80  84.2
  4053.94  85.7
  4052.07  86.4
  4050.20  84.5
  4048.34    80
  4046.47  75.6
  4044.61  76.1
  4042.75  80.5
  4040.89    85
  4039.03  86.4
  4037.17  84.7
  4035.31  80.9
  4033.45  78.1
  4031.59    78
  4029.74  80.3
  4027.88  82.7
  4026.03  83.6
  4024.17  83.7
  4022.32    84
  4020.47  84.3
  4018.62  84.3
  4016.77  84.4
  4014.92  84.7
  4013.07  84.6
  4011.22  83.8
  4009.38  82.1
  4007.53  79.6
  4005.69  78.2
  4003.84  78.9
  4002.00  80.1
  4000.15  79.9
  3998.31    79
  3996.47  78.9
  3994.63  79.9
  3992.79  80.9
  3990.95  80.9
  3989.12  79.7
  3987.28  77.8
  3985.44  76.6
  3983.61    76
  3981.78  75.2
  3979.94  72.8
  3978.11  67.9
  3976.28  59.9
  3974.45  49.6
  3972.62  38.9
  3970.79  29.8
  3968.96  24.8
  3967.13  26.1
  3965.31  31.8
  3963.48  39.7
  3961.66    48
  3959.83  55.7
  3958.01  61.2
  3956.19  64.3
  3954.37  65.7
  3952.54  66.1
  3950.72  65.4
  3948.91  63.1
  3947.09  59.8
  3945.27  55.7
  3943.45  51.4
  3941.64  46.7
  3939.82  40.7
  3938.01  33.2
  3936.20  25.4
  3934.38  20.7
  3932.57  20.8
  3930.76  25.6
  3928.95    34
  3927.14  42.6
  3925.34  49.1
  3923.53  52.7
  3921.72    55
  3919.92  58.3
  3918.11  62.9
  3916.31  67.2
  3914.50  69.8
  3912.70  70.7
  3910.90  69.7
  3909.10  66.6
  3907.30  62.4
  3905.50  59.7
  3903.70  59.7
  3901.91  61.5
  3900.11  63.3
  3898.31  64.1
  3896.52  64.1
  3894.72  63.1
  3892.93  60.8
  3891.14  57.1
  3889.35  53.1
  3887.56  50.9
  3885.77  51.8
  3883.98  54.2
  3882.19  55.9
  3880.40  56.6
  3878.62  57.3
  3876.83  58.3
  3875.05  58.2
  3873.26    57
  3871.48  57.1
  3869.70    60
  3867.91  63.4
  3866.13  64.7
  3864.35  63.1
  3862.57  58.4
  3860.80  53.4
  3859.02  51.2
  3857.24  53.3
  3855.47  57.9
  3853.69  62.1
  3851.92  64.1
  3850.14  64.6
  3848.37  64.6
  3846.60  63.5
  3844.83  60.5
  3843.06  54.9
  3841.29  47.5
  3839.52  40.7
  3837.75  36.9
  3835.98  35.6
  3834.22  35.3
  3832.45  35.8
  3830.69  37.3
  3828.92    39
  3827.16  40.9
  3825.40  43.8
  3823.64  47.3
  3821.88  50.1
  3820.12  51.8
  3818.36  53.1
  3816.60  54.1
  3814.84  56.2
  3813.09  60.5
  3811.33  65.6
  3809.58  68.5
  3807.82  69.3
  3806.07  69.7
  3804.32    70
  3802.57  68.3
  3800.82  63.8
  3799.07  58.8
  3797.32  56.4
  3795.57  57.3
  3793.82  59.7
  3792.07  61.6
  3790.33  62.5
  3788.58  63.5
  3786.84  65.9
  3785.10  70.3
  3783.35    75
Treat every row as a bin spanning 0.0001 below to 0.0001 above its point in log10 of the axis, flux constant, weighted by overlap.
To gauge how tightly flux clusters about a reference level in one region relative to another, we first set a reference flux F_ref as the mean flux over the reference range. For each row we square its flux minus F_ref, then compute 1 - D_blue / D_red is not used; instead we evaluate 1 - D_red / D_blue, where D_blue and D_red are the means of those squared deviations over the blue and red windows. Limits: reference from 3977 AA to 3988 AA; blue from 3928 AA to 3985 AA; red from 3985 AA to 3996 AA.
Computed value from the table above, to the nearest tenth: 1.0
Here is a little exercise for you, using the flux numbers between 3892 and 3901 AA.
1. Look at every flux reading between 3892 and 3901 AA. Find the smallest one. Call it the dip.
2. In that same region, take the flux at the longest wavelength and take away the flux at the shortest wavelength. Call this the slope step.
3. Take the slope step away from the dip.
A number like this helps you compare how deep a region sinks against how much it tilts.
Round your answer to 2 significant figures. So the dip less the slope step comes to 58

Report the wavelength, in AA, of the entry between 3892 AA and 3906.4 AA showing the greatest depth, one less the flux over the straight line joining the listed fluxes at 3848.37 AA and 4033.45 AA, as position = 3905.50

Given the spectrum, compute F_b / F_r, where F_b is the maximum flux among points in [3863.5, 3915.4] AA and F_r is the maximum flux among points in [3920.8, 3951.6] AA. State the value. 1.08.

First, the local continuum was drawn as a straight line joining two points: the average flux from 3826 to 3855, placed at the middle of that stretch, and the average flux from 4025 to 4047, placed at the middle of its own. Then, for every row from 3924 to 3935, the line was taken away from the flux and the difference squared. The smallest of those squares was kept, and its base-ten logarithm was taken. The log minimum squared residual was 2.3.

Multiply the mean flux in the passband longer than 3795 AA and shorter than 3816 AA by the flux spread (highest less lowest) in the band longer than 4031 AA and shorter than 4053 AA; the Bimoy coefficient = 688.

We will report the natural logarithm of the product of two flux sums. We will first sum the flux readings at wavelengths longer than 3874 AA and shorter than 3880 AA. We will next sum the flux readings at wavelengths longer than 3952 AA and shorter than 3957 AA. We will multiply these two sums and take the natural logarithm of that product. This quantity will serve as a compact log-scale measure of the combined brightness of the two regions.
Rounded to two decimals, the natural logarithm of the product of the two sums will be 10.44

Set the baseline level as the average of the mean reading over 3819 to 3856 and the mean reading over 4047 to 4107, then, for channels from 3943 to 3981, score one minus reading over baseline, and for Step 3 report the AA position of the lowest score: 3979.94 AA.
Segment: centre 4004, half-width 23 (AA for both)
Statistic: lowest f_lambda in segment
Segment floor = 75.2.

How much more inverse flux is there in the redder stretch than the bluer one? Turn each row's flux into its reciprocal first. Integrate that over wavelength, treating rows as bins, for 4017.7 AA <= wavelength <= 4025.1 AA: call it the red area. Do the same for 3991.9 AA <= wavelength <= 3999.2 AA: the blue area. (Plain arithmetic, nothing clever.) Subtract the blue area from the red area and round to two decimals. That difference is 0.00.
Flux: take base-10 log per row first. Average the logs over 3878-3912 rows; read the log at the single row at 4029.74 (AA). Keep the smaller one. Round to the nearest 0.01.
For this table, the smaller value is 1.77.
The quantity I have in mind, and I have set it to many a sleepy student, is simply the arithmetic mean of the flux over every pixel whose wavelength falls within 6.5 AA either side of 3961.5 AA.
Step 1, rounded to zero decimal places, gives 47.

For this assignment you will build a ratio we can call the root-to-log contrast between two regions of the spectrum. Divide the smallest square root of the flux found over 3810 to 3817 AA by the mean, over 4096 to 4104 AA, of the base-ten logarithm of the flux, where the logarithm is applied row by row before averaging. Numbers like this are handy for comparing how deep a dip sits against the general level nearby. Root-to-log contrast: 3.9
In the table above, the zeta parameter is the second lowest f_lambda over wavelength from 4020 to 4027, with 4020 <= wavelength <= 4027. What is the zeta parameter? 83.7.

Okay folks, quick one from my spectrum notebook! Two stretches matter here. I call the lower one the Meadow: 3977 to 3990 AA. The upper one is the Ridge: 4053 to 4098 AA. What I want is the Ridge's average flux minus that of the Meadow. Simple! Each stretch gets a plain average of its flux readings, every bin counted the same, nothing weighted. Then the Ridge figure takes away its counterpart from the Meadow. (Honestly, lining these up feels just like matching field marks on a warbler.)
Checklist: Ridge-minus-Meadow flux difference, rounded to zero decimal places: 9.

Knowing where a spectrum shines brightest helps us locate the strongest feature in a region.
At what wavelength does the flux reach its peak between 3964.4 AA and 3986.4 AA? 3985.44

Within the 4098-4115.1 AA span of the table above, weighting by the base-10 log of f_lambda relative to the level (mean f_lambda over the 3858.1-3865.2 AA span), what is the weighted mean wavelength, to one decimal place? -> 4107.6 AA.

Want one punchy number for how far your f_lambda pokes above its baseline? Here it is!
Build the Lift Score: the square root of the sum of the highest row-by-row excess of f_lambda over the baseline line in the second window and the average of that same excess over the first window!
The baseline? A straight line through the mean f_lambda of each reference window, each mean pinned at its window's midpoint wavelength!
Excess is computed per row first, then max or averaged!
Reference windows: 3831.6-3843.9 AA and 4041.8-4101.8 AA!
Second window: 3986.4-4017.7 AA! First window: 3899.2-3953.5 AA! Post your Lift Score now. 2.9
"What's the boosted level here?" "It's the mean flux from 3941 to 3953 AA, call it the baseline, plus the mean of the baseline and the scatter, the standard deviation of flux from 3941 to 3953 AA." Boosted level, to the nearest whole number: 91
